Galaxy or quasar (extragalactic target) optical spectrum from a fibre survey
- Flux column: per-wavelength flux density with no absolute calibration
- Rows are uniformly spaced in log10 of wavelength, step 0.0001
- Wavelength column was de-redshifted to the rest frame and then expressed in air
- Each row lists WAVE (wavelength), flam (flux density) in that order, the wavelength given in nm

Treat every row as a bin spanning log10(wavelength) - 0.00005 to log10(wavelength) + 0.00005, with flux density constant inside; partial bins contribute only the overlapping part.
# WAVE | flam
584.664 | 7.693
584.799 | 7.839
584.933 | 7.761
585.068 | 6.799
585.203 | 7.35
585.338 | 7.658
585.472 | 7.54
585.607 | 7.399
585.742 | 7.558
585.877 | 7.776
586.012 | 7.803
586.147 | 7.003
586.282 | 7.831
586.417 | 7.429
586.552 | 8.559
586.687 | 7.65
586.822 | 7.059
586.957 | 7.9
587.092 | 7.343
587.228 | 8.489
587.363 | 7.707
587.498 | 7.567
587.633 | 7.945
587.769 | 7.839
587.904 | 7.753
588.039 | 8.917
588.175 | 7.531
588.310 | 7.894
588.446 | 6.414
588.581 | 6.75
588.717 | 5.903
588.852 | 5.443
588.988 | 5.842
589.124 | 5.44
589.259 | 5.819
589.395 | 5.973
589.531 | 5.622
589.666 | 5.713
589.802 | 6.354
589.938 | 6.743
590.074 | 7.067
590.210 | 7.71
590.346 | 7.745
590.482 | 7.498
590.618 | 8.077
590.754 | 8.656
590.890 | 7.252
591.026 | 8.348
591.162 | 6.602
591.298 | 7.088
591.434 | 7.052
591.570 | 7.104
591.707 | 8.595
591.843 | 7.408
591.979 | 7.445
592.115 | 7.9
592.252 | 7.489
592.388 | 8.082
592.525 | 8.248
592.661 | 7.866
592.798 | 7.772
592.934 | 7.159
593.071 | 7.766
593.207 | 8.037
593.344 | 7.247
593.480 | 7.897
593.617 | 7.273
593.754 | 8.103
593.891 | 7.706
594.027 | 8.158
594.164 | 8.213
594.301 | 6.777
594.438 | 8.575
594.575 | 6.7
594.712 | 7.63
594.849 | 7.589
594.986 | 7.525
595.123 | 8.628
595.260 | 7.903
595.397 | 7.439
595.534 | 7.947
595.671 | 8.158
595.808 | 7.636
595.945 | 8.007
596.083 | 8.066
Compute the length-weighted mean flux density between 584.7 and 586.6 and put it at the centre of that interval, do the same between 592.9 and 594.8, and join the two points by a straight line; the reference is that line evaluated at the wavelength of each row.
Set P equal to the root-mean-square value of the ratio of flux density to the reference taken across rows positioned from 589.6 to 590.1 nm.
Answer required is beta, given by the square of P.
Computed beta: 0.7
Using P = 0.85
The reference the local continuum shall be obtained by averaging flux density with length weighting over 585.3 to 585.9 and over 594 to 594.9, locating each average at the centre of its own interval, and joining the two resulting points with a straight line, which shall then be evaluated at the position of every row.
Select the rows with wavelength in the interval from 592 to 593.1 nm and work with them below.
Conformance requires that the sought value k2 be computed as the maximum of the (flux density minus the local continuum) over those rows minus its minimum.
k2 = 1.09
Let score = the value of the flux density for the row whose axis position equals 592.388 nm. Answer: 8.082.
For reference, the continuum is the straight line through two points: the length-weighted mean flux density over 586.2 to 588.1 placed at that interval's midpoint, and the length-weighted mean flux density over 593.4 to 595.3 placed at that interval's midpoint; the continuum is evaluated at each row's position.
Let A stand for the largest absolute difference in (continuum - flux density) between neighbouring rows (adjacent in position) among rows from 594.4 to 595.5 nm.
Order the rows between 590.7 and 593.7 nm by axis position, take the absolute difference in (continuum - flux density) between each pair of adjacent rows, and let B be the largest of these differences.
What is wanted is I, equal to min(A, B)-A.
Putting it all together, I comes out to -0.1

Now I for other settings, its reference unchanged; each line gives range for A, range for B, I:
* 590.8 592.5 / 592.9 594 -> -0.9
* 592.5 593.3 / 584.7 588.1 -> 0.0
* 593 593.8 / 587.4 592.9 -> 0.0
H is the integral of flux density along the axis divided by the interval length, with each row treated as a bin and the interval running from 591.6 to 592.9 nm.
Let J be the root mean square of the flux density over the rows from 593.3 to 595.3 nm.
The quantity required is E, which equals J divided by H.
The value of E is 0.99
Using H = 7.8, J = 7.7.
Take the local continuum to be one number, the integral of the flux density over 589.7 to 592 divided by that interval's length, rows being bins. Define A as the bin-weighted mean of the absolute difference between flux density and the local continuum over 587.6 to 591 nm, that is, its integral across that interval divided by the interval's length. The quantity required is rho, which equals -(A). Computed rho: -0.945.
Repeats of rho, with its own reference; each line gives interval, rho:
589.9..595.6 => -0.480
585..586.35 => -0.275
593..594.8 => -0.530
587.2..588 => -0.462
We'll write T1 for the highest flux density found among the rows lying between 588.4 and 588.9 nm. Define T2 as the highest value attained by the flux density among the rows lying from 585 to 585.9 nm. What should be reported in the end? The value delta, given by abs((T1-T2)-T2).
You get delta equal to 8.8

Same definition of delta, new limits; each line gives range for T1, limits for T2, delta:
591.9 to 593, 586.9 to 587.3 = 8.7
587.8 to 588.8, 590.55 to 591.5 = 8.4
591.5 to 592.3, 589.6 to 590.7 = 7.6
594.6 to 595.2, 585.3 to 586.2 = 7.0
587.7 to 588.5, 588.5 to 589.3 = 4.6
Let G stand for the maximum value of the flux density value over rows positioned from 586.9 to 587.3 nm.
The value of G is 8.489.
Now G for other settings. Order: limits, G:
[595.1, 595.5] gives 8.628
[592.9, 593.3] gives 8.037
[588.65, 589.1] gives 5.903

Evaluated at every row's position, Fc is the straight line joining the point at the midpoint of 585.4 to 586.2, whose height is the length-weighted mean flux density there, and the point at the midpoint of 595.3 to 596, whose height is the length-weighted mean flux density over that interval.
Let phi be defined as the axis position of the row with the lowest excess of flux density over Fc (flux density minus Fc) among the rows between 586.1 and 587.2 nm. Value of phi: 586.147 nm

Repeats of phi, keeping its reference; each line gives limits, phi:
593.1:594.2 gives 593.344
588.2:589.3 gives 589.124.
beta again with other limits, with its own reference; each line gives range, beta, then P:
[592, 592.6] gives 1.1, 1.04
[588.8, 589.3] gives 0.5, 0.74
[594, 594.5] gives 1.1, 1.04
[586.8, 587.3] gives 1.0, 1.02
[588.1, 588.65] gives 0.9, 0.94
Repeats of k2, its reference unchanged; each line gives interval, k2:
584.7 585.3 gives 1.04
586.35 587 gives 1.50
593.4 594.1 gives 0.88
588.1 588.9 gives 2.45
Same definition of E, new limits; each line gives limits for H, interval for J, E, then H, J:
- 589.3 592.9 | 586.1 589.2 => 1.00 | 7.3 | 7.4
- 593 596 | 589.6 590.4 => 0.89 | 7.8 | 6.9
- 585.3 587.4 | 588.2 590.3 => 0.83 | 7.7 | 6.4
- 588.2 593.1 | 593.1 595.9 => 1.09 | 7.1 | 7.8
